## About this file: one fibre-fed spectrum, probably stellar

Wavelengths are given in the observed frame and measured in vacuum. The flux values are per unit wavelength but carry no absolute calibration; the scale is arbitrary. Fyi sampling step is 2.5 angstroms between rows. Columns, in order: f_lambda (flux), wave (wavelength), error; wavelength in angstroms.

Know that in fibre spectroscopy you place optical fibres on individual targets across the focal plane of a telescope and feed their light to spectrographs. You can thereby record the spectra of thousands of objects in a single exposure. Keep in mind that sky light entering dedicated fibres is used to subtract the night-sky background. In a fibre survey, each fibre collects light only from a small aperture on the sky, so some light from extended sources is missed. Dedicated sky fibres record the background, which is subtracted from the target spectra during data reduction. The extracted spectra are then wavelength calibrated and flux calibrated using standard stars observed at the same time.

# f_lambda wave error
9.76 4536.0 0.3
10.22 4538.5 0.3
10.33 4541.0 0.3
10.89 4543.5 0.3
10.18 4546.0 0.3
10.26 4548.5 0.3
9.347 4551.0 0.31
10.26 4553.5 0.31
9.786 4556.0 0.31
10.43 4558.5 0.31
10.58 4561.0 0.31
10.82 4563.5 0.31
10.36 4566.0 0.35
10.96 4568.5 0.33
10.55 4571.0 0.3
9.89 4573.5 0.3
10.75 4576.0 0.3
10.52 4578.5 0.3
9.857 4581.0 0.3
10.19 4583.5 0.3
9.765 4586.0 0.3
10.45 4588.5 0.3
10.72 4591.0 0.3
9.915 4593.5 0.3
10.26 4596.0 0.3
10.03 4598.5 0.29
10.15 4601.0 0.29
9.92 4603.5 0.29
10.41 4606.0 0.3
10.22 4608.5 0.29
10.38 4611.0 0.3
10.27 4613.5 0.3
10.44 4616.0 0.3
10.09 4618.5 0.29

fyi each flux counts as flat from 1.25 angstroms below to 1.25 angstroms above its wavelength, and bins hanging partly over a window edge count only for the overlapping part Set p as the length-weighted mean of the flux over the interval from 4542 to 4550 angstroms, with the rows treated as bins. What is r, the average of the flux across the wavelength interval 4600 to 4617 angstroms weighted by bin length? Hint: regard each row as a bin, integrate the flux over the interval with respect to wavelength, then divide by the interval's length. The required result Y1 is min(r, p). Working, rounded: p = 10.4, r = 10.3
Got 10.3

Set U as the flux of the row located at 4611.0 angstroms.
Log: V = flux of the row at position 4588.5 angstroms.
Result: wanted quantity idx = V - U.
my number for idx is 0.07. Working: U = 10.38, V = 10.45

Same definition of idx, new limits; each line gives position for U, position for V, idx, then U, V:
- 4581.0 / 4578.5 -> 0.66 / 9.857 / 10.52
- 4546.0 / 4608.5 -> 0.04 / 10.18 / 10.22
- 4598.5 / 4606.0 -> 0.38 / 10.03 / 10.41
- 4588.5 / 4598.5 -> -0.42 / 10.45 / 10.03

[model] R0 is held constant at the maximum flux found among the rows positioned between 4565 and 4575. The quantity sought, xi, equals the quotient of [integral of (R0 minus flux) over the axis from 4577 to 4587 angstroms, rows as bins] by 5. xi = 1.7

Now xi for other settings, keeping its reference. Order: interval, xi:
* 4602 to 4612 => 1.5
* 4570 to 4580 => 1.1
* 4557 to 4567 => 0.9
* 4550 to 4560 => 1.9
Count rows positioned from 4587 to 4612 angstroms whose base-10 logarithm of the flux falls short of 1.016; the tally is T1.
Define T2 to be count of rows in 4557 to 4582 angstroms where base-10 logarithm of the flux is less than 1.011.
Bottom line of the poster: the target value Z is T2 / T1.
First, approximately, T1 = 6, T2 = 2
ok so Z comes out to 0.3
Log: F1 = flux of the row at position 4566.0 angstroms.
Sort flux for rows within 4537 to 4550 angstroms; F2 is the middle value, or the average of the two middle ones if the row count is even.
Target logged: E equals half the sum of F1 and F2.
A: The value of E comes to 10.3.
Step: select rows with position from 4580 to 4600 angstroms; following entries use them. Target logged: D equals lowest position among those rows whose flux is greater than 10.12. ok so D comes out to 4583.5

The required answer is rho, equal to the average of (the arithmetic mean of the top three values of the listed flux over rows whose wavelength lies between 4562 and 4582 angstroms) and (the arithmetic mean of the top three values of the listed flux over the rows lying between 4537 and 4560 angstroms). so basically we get 10.7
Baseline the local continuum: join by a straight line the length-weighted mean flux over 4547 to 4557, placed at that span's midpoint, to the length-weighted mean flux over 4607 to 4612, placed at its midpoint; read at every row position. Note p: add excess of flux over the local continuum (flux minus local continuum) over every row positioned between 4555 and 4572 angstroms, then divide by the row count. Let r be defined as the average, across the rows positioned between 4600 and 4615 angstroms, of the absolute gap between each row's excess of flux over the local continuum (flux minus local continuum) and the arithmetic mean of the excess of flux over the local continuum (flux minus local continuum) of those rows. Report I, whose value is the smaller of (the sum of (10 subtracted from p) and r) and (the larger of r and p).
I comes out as -9.39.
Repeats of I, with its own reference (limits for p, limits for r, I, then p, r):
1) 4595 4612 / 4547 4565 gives -9.71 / -0.1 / 0.36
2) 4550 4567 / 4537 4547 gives -9.50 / 0.3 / 0.24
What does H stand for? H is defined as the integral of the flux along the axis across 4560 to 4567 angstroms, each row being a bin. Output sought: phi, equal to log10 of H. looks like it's 1.9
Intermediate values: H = 74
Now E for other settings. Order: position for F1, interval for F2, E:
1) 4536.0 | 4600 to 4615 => 10.0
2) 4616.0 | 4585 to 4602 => 10.3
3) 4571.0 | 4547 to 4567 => 10.4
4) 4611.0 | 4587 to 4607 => 10.3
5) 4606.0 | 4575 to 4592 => 10.4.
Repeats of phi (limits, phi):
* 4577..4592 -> 2.2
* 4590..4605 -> 2.2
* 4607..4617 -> 2.0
